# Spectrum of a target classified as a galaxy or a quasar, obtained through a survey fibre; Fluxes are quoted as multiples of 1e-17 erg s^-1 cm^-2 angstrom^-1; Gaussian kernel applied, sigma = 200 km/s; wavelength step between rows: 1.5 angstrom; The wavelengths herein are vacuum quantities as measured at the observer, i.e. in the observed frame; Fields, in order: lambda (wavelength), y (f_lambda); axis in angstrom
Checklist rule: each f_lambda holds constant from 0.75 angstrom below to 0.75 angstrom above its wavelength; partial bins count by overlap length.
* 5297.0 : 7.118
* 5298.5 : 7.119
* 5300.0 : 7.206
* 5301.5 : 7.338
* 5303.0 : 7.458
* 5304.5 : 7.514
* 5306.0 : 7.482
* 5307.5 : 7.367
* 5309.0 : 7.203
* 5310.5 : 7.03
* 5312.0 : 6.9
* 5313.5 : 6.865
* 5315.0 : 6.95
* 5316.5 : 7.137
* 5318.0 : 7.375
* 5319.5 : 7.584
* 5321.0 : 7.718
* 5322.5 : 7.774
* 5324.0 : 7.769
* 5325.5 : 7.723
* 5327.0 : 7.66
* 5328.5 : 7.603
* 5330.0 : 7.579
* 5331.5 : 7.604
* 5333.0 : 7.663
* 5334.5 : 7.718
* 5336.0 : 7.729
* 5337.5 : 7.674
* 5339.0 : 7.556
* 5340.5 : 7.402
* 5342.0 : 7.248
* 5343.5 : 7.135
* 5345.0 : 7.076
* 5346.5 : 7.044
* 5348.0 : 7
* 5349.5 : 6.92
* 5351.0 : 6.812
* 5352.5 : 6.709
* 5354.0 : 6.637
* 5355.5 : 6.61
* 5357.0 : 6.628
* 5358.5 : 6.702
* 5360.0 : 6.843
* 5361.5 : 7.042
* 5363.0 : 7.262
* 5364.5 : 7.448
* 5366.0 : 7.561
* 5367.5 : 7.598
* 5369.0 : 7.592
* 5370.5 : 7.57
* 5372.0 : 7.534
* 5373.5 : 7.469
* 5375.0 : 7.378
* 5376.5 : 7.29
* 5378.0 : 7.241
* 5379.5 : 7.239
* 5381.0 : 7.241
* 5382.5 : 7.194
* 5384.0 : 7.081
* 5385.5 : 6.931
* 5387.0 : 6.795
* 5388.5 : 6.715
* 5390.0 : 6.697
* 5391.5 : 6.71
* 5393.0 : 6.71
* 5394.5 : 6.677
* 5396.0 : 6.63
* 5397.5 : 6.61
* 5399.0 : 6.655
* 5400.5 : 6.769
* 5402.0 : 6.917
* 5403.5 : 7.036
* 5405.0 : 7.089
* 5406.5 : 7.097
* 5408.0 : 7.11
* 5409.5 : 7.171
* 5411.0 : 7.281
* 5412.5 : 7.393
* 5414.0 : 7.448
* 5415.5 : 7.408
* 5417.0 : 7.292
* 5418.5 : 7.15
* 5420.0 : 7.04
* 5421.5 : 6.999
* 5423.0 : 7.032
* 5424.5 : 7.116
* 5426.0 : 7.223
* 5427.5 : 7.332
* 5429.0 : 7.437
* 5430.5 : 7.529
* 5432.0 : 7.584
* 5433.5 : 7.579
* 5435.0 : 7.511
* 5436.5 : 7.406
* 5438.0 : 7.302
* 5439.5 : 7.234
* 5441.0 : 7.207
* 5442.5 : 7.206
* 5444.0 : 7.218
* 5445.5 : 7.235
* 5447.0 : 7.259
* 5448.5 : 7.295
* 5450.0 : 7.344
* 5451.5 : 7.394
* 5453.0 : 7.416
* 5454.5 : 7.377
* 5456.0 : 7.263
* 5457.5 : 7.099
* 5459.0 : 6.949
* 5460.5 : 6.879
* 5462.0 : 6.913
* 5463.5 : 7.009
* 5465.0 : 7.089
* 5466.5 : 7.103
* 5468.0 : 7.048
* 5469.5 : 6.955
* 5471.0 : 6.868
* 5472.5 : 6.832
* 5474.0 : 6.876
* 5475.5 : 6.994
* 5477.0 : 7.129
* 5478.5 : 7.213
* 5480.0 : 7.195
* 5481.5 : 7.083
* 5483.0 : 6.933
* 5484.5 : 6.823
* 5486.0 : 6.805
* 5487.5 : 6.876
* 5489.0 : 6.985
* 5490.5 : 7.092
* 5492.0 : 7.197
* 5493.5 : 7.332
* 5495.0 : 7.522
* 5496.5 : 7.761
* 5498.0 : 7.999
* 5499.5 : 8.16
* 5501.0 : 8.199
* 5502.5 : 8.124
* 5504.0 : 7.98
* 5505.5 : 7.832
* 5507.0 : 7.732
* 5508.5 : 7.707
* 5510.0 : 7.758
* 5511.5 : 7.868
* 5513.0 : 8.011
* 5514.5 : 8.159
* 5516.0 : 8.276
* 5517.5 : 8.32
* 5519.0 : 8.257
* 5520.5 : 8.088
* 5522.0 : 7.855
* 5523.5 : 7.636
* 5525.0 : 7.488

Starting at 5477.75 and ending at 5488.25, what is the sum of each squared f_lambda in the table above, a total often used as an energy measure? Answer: 342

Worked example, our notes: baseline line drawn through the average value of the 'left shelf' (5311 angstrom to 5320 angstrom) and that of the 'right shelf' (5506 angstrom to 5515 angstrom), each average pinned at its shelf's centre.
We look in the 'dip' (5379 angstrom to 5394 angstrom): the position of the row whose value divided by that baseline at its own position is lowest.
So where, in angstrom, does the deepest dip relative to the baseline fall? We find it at 5390.0 angstrom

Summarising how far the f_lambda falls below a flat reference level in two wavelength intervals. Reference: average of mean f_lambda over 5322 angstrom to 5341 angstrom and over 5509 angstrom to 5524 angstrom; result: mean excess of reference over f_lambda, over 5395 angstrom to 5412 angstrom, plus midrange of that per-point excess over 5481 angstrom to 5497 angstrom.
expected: 1.45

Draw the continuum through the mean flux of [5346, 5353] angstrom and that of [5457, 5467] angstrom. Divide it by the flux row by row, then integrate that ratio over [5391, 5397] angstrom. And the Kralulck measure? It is 6.2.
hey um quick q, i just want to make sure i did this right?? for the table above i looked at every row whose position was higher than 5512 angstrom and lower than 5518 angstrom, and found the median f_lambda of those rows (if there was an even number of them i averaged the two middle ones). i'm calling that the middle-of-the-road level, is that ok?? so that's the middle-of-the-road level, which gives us 8.22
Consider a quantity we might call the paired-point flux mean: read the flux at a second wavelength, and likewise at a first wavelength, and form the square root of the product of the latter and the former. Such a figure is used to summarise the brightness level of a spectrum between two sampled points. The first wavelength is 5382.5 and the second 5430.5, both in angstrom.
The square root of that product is 7.36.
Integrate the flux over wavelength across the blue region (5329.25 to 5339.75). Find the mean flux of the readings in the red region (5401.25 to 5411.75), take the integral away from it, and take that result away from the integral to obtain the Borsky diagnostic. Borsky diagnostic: 153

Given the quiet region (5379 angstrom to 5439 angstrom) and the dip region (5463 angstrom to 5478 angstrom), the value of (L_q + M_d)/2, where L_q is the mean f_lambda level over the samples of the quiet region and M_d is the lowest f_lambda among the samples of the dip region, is 6.97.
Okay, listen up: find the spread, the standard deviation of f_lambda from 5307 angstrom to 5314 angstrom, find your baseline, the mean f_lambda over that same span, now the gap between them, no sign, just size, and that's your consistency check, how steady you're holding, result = 6.9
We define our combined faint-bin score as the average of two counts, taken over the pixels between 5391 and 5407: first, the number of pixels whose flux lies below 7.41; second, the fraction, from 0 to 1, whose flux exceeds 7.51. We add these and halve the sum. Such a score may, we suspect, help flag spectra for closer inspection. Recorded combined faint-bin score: 5.5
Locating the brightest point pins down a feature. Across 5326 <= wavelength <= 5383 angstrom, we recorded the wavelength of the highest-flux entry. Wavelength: 5336.0 angstrom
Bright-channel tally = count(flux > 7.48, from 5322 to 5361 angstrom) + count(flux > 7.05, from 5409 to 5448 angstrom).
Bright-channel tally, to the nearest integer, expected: 35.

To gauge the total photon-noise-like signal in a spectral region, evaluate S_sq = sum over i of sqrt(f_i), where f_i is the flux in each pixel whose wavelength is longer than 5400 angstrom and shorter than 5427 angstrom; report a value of 48.1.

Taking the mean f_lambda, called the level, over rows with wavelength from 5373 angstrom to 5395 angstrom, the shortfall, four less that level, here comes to -3.02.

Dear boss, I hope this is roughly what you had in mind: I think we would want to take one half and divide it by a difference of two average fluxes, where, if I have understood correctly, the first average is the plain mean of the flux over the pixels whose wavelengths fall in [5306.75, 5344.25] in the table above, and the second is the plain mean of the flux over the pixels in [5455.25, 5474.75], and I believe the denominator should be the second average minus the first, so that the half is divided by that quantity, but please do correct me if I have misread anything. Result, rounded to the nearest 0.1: -1.1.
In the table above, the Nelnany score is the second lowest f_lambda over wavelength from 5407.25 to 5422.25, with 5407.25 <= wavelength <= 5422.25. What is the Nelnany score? 7.04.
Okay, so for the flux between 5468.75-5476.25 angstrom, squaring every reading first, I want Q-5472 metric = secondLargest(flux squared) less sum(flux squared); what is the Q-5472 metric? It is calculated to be -190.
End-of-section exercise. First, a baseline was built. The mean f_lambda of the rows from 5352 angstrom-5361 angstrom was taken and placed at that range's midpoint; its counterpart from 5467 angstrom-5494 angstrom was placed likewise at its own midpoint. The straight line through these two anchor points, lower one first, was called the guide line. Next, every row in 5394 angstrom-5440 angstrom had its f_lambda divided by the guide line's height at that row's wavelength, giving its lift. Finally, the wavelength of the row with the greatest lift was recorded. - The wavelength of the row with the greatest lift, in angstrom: 5432.0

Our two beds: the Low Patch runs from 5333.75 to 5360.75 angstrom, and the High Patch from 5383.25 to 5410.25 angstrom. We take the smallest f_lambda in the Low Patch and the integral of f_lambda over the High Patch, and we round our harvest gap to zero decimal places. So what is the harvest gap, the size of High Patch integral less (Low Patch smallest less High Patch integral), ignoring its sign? 364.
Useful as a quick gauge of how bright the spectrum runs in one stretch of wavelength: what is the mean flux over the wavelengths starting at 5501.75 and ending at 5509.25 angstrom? 7.9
